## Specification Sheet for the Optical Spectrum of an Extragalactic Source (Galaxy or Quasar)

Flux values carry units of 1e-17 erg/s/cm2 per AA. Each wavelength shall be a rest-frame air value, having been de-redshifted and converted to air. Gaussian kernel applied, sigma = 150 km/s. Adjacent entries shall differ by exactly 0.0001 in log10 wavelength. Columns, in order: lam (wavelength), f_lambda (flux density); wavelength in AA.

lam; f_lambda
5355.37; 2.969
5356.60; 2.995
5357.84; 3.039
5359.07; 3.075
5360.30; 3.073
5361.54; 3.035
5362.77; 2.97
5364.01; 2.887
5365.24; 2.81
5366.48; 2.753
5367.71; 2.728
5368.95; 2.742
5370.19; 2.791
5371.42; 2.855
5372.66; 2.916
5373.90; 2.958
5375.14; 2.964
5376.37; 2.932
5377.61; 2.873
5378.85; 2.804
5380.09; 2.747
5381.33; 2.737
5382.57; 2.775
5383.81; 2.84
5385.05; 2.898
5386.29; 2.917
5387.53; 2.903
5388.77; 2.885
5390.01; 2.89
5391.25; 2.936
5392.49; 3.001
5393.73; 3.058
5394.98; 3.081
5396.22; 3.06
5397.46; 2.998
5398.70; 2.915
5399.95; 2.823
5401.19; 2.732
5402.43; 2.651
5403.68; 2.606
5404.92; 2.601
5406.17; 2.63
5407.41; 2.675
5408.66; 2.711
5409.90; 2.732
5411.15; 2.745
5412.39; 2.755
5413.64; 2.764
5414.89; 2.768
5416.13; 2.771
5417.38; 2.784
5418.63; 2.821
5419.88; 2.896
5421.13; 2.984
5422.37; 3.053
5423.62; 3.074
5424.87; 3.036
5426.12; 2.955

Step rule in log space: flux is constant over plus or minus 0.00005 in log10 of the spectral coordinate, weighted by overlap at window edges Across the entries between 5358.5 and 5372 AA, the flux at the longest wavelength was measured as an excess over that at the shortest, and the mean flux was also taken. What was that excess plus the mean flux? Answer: 2.7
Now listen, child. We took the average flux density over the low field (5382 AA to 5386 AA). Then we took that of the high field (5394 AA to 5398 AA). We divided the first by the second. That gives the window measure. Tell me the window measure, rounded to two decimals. 0.93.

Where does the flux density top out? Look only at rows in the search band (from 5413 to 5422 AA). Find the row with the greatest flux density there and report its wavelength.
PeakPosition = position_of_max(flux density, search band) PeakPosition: 5421.13 AA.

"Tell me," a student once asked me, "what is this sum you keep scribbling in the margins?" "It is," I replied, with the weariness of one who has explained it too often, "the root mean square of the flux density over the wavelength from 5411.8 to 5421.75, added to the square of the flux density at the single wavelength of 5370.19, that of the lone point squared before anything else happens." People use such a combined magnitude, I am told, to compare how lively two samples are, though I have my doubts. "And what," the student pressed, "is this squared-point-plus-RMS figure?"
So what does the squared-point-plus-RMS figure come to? 10.6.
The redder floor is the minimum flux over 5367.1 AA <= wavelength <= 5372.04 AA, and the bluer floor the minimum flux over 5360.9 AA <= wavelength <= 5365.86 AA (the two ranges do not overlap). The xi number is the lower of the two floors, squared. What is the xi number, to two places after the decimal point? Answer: 7.44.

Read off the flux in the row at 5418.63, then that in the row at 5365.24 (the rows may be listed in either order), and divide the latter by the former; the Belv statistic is 1.00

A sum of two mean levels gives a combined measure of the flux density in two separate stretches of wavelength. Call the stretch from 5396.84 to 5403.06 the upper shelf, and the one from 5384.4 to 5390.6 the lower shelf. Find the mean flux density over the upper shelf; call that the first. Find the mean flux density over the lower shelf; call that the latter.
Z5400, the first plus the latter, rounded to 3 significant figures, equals 5.72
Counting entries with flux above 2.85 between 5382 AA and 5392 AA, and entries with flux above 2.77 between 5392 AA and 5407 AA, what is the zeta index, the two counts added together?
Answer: 13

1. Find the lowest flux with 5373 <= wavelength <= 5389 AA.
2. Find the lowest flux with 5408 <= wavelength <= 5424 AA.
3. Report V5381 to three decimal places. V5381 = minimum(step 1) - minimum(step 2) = 0.026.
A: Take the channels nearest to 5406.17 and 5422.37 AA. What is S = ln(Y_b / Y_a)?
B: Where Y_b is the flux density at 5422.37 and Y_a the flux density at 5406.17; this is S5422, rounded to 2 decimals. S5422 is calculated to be 0.15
